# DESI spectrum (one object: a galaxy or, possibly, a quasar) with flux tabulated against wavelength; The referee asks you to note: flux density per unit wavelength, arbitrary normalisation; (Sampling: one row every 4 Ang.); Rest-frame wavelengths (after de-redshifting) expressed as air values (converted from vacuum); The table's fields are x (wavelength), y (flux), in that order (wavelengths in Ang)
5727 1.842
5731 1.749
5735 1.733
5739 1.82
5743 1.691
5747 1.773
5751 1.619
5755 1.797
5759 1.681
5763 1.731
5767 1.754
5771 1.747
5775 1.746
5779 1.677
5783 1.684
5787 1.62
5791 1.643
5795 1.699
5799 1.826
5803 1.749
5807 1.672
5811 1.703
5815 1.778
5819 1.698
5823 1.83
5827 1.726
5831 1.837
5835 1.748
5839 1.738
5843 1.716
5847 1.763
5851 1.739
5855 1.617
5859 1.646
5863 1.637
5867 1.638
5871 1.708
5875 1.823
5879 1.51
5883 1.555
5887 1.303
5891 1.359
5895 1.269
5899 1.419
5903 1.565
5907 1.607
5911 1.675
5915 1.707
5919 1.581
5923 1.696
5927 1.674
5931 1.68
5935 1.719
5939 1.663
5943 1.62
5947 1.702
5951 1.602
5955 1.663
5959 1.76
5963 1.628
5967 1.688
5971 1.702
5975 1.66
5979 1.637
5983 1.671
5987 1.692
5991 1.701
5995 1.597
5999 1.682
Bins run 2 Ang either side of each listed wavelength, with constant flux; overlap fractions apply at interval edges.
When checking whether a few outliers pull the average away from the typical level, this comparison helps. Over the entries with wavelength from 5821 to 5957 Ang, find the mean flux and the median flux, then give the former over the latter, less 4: -3.02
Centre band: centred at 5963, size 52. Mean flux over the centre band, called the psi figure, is 1.67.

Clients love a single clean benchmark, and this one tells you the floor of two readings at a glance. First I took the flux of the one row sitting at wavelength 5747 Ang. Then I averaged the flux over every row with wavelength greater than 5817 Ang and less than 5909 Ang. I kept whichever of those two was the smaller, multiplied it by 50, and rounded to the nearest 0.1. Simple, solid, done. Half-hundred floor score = 81.4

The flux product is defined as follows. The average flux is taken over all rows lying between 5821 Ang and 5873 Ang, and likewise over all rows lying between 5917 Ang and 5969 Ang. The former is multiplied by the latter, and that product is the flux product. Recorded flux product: 2.87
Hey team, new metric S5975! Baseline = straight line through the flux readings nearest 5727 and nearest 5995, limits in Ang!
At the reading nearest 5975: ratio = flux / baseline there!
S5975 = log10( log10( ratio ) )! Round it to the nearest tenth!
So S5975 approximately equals -1.9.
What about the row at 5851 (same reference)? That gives -2.6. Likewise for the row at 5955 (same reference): -2.1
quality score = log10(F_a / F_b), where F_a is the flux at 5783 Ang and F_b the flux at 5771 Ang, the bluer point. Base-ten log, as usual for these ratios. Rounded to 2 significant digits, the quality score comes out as -0.016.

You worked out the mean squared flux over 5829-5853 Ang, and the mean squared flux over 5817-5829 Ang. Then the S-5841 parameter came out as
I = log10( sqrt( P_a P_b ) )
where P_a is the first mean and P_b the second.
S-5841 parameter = 0.488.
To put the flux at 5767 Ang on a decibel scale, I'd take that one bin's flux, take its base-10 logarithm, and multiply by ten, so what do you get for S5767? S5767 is 2.44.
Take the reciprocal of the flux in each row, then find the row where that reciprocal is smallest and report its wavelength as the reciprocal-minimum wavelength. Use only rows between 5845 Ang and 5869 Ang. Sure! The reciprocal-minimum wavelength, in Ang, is 5847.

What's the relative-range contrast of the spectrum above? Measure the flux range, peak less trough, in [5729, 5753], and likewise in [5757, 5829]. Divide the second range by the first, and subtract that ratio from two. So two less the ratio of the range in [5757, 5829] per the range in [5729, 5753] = 1.0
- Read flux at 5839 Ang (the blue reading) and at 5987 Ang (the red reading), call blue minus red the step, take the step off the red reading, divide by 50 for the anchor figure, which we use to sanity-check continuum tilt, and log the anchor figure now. 0.0329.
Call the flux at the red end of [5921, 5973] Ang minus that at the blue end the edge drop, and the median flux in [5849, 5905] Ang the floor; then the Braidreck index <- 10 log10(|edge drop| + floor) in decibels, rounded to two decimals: 2.03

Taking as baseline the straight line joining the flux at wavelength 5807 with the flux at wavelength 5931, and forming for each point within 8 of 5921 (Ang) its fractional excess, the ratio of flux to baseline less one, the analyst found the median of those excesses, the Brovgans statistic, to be 0.00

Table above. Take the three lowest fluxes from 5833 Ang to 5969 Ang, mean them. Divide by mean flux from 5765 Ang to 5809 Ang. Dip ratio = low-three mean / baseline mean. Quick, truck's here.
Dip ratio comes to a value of 0.77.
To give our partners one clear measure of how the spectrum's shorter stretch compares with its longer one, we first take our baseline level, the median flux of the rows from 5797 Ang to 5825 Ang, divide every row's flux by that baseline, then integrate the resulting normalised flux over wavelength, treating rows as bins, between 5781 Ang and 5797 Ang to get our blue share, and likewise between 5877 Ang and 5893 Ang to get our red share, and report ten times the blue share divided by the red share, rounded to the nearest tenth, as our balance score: 11.6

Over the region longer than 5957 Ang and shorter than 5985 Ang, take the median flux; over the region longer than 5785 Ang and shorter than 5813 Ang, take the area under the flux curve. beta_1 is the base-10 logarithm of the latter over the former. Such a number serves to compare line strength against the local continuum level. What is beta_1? 1.46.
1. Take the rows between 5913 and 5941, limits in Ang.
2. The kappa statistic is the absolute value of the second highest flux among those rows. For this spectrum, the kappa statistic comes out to 1.71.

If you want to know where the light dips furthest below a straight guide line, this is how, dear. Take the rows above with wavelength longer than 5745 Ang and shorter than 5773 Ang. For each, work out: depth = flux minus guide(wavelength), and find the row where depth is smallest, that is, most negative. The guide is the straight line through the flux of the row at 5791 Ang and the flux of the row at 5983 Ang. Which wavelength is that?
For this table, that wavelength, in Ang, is 5751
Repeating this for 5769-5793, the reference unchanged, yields 5787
